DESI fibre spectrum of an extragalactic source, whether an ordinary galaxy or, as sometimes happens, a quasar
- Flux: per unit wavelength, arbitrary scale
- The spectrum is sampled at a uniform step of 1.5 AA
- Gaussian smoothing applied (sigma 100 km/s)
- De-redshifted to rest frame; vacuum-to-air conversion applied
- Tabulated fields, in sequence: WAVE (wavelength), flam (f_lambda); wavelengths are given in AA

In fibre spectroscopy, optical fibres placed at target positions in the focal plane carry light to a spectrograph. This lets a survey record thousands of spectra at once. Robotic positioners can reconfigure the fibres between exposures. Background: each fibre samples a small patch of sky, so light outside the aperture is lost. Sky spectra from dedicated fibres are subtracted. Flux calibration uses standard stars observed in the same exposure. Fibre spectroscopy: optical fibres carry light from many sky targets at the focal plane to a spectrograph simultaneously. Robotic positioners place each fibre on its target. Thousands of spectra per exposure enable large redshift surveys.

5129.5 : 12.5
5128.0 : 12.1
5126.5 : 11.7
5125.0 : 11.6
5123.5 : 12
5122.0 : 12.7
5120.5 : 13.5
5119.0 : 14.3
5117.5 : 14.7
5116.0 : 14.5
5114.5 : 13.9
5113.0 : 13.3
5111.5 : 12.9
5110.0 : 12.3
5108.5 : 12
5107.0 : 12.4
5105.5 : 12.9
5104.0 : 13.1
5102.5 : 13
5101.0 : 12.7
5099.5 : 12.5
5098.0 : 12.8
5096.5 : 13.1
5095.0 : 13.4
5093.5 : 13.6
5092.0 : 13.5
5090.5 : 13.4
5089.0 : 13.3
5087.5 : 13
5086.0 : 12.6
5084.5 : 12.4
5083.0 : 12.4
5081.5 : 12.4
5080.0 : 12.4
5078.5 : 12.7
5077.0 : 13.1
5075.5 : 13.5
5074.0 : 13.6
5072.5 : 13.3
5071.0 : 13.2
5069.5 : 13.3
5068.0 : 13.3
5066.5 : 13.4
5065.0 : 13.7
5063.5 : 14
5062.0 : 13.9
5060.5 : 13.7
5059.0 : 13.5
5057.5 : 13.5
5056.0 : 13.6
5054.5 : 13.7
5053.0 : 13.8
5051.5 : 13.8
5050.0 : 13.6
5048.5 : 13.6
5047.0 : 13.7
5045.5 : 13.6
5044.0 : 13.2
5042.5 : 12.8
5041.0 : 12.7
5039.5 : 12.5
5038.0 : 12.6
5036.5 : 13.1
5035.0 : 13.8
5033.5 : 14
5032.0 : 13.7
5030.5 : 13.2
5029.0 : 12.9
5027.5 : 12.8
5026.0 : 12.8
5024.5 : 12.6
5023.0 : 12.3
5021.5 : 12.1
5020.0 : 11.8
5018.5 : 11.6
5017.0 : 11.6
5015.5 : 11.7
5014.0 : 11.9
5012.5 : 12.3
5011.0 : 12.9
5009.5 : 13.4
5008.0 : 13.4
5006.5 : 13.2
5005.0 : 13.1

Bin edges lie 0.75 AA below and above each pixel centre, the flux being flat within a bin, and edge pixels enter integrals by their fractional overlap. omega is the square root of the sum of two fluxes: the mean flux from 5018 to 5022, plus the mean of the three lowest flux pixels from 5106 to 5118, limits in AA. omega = 4.91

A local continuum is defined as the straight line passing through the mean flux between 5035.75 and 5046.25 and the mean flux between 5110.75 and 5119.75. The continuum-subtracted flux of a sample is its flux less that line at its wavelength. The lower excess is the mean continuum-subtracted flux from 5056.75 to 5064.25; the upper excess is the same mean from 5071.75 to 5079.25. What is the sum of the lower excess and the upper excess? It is 0.4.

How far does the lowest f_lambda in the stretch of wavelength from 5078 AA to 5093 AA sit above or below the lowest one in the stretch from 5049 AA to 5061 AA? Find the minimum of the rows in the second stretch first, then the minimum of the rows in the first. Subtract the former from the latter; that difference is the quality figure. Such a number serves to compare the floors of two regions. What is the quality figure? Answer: -1.1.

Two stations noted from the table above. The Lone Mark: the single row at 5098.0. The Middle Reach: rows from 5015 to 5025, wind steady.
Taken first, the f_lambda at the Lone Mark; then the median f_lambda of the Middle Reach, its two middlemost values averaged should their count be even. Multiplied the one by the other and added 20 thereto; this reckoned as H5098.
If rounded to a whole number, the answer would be 171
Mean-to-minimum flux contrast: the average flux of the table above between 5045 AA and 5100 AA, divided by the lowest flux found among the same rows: 1.07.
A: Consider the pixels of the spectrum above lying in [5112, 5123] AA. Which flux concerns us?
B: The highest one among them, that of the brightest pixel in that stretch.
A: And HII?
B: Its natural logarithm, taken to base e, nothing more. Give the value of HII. 2.69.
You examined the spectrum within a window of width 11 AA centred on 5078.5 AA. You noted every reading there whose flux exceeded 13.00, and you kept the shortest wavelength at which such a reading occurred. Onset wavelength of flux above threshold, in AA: 5074.0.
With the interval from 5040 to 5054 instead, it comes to 5044.0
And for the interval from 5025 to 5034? 5030.5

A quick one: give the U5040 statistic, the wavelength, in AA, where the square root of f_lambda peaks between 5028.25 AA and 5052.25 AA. 5033.5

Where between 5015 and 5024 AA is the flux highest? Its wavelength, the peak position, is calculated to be 5023.0 AA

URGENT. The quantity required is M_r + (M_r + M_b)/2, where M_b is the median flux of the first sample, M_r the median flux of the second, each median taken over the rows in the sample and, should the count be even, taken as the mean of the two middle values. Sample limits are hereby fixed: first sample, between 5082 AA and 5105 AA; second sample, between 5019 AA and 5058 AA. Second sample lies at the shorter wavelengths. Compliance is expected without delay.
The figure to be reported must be 26.3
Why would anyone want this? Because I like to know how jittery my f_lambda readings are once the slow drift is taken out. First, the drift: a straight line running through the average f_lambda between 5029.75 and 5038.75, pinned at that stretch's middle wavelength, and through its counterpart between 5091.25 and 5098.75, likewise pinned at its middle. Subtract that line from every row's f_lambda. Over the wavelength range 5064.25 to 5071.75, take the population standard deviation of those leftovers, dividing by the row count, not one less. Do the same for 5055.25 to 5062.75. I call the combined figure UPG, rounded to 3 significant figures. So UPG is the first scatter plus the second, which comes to 0.321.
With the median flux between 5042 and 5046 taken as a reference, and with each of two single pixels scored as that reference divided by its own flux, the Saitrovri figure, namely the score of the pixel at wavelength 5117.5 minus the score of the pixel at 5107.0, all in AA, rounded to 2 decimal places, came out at -0.17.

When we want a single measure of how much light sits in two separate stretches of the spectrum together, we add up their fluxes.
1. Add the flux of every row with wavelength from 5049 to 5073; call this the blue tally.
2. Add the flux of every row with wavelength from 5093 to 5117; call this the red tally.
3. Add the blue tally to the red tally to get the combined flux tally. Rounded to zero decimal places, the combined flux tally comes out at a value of 426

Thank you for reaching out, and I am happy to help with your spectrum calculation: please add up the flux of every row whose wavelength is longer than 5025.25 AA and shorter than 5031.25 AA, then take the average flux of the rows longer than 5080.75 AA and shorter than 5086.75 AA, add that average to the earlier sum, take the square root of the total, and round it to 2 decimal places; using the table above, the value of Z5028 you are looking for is 8.01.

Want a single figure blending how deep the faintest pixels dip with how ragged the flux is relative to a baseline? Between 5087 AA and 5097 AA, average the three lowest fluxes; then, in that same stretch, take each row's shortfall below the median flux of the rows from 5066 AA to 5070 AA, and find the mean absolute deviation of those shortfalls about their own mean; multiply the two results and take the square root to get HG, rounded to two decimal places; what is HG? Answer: 1.48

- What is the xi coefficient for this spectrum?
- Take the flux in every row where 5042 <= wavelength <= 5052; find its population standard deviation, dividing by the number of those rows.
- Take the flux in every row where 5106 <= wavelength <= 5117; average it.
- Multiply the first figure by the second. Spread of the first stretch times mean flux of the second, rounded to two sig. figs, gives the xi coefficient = 4.2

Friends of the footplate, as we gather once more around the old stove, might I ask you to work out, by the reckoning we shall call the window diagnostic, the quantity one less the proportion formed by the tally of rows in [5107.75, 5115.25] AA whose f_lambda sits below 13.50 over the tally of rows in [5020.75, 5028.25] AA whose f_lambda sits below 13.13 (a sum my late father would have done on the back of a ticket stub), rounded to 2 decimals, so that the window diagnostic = 0.20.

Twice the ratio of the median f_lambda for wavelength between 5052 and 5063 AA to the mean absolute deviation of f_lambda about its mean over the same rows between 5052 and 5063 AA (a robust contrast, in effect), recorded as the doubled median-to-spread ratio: 231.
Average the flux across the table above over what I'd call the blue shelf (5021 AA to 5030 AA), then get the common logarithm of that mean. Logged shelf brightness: 1.10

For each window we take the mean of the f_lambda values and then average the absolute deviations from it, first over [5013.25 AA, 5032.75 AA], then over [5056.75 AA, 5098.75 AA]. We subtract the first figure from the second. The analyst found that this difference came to -0.19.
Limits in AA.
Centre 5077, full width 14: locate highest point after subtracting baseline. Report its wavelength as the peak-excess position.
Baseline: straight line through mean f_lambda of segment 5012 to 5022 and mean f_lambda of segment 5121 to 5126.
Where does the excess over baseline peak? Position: 5074.0 AA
